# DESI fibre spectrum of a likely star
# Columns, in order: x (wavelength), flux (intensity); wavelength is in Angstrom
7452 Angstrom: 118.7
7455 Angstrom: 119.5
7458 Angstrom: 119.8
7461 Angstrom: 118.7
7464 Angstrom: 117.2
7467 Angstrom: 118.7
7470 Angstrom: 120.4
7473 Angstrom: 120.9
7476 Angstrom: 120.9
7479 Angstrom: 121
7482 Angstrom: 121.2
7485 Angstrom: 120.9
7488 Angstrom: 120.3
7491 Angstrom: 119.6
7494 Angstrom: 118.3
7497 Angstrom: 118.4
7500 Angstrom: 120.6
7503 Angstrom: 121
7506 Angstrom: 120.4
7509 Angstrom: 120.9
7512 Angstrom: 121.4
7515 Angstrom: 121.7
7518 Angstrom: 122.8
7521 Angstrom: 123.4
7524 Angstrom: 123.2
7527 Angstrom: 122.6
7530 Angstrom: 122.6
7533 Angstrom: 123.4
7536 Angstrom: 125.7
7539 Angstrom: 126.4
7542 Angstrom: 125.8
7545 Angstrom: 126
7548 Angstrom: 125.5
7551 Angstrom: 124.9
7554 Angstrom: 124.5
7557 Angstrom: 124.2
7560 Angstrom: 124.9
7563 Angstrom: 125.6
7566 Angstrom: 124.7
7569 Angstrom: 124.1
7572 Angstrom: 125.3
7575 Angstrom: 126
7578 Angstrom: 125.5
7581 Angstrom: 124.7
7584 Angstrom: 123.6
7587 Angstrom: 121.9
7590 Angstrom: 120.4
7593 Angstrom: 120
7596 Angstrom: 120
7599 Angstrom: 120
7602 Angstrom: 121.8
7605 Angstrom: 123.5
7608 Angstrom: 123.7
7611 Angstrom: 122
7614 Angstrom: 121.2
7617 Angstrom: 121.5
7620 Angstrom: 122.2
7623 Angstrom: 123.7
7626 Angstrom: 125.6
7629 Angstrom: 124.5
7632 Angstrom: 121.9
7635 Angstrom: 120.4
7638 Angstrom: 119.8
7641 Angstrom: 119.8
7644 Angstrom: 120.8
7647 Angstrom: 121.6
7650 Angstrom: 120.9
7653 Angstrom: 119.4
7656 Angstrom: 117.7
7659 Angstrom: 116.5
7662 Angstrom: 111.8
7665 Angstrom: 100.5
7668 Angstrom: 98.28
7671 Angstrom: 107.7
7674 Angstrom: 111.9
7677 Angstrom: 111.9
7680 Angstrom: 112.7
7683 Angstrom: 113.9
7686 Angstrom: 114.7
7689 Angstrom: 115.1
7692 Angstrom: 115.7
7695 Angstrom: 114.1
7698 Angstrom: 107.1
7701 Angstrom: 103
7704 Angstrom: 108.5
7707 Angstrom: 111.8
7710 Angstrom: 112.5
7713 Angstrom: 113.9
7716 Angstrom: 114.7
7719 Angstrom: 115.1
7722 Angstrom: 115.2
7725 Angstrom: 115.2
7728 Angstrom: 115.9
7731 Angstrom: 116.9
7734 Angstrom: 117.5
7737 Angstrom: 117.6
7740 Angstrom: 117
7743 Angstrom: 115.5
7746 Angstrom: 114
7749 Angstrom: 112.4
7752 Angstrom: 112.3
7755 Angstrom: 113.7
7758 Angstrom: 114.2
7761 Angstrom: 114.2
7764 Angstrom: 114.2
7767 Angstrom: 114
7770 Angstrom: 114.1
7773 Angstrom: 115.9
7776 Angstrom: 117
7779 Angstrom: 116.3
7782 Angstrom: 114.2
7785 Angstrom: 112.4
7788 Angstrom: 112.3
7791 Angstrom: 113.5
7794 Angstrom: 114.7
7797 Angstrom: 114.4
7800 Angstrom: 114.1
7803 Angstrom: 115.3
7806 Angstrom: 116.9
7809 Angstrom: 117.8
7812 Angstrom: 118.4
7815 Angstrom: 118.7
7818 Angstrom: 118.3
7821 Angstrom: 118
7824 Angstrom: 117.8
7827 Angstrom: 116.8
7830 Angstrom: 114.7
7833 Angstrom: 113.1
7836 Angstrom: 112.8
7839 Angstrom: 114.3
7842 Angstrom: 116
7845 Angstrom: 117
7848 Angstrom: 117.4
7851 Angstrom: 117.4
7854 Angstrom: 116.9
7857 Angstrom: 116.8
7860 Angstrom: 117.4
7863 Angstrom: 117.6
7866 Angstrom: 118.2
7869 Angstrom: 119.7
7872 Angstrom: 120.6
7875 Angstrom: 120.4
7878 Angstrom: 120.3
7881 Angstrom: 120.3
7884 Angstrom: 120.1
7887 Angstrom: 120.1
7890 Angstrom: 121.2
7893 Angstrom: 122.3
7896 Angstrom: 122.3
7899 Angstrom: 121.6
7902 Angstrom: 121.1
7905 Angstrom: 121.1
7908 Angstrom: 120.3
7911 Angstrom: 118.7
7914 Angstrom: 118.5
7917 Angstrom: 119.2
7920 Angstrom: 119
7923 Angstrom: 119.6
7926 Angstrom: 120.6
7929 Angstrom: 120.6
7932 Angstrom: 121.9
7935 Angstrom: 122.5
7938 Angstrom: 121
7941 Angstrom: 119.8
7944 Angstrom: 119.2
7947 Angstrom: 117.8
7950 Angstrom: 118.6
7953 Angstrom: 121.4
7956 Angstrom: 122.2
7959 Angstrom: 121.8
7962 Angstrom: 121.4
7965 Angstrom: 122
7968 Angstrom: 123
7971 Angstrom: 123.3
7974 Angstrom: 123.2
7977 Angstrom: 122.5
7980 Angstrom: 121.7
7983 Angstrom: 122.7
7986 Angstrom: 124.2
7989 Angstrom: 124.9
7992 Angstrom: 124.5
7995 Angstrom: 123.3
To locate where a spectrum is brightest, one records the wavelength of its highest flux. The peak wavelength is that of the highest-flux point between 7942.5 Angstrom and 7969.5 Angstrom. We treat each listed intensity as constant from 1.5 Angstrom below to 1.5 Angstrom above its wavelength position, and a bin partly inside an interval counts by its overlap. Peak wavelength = 7968 Angstrom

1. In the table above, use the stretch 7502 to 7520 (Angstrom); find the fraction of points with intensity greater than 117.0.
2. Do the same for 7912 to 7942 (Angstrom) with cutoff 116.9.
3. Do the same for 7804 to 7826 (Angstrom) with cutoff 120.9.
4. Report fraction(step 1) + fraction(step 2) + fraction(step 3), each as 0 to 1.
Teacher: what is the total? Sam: 2.0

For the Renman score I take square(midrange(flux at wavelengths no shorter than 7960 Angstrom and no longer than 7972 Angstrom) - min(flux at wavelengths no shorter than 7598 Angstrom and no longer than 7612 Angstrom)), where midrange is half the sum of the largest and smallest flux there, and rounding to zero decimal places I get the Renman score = 6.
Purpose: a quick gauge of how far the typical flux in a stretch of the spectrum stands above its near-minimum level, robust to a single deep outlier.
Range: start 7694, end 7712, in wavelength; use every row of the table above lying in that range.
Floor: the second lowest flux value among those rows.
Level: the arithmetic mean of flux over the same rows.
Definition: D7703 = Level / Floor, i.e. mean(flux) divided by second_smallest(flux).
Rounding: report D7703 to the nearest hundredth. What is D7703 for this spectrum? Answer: 1.02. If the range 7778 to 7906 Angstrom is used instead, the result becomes 1.04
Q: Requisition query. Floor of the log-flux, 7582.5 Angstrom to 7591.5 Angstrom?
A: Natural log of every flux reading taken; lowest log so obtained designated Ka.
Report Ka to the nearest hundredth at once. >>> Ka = 4.79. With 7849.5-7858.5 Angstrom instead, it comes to 4.76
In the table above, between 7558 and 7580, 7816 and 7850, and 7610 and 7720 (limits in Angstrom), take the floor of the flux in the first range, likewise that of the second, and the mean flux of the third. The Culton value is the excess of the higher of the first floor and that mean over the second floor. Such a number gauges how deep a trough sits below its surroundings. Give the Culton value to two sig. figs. 11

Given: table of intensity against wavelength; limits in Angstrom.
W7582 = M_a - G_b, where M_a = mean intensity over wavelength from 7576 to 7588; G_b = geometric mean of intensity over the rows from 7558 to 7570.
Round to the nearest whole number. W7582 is -1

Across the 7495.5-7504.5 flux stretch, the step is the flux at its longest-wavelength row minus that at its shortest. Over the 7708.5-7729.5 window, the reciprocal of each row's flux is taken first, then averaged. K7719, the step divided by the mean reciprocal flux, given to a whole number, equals 298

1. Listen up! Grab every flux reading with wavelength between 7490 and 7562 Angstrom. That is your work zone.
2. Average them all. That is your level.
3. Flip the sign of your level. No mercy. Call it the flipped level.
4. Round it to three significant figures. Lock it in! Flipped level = -123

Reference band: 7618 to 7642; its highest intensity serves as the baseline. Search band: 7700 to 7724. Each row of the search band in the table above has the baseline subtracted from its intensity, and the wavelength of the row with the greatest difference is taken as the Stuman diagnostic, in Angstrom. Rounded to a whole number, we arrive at 7722 Angstrom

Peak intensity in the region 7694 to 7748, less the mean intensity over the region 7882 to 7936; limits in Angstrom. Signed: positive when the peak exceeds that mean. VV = -3.0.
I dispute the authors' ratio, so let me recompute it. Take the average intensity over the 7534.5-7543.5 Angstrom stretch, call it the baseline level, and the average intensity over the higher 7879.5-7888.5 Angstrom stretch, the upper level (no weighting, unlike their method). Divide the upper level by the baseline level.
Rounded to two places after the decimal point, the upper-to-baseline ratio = 0.95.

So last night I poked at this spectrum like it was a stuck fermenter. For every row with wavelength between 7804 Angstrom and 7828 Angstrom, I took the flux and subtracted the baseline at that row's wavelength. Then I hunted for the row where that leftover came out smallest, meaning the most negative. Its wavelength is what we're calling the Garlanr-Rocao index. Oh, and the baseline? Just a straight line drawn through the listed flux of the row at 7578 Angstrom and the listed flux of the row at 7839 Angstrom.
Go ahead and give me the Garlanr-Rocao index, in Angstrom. 7806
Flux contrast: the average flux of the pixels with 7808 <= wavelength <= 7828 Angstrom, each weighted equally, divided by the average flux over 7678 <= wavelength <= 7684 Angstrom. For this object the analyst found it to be 1.04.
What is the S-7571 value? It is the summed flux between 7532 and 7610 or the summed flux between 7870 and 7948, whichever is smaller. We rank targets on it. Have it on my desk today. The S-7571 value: 3130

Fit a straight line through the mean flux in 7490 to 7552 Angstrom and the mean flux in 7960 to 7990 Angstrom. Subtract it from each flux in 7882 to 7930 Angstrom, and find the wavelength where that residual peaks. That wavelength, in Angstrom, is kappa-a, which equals 7893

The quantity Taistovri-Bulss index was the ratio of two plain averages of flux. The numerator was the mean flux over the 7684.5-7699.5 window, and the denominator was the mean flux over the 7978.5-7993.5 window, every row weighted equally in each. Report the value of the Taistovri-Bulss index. 0.92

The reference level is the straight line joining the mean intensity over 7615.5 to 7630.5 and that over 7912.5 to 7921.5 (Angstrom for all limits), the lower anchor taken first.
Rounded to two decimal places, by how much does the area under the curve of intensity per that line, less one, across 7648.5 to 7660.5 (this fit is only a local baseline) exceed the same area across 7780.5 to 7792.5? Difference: 0.35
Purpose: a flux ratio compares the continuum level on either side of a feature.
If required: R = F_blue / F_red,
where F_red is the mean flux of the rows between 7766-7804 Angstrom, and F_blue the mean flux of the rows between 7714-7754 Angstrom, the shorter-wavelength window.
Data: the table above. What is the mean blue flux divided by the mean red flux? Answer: 1.01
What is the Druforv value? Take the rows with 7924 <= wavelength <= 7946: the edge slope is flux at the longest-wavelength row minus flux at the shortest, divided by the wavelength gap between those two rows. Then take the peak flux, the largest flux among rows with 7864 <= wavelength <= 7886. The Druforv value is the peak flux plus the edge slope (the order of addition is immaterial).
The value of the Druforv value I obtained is 120.5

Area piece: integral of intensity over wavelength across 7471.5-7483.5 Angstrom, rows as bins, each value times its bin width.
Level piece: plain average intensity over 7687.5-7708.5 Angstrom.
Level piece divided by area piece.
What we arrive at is 0.076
